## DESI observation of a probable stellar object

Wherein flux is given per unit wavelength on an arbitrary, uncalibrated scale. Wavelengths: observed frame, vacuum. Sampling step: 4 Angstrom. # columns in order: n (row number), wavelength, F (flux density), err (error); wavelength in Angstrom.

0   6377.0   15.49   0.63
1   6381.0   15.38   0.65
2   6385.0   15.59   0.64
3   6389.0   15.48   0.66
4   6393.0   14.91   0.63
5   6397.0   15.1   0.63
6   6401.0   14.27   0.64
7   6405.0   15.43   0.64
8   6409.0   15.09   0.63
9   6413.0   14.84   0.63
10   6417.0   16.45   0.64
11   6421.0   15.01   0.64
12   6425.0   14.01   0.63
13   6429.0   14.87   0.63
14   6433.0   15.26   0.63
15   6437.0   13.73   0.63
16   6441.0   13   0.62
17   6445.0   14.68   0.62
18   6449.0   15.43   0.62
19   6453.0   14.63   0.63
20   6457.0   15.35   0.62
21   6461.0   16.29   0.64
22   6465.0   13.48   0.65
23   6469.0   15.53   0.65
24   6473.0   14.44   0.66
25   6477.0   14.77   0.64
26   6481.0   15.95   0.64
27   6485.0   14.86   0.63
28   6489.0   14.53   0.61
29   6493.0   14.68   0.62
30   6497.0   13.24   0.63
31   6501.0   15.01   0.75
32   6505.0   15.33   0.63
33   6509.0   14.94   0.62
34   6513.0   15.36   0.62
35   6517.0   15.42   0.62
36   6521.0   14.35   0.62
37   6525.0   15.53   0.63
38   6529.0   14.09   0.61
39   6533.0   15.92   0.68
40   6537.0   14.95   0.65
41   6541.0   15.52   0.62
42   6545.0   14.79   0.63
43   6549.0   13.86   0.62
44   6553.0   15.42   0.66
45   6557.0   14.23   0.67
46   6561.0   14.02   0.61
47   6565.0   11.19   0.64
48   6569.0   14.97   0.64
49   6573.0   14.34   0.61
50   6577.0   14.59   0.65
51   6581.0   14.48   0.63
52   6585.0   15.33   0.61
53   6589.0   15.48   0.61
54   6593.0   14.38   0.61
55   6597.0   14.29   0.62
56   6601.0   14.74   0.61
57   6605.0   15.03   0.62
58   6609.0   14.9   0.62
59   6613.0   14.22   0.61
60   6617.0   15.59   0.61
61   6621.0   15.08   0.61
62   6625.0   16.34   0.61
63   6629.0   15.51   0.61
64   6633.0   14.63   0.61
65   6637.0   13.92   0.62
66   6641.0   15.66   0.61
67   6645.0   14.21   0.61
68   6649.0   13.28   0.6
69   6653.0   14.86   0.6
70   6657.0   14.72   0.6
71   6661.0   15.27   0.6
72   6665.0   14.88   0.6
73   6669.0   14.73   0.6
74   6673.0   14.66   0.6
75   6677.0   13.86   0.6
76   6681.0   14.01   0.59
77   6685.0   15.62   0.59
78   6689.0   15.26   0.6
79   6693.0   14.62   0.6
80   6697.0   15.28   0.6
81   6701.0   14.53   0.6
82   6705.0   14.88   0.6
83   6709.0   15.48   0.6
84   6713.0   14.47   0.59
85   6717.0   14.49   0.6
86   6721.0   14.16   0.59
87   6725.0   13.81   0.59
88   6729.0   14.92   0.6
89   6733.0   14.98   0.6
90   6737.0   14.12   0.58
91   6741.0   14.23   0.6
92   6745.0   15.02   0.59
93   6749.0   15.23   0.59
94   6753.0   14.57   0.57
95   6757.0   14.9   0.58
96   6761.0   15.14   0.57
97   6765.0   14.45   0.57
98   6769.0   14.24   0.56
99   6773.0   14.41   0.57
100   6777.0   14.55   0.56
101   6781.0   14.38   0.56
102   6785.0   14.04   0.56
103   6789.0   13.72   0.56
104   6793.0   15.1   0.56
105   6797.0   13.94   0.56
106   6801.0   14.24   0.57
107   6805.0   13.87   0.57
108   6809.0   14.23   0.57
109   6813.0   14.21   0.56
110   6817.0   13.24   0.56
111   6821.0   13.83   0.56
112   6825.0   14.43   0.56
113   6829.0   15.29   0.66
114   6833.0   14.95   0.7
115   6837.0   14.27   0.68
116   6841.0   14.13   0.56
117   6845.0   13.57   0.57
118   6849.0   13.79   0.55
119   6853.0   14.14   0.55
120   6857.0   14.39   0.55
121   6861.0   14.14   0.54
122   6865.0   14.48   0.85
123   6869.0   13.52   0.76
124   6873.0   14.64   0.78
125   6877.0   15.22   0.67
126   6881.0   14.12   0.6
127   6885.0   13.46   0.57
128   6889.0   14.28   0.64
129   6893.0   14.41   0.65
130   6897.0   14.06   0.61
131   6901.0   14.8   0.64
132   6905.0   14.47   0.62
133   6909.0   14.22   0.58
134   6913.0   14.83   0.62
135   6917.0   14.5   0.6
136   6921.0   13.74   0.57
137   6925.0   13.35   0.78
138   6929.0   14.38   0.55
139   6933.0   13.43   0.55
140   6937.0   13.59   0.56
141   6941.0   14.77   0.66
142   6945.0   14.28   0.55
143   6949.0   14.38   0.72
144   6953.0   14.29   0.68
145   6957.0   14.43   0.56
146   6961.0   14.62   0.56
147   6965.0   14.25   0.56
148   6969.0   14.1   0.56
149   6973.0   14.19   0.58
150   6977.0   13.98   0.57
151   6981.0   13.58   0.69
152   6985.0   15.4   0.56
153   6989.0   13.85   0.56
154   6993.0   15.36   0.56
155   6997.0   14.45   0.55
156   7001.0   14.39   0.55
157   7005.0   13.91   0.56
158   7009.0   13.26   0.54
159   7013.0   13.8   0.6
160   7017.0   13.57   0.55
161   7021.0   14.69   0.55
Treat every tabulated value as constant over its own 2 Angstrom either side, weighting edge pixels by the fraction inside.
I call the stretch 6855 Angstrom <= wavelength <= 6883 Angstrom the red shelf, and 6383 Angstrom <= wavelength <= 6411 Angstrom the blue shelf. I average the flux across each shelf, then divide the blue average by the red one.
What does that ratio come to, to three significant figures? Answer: 1.05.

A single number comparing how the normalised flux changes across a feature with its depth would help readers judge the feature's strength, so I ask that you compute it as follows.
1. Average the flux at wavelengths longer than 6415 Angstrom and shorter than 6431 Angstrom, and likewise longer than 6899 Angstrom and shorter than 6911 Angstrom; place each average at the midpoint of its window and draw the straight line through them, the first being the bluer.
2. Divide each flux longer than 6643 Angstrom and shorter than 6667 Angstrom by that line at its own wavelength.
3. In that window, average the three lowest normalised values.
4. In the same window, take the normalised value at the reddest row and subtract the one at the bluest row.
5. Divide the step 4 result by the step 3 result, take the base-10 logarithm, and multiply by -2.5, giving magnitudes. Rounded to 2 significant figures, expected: 3.3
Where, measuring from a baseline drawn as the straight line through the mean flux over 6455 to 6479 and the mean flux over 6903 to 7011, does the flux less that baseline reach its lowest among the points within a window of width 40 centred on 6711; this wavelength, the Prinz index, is 6725.0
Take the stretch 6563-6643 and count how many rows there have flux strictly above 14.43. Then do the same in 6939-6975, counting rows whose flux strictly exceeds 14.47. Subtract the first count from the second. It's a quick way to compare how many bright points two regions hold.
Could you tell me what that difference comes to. -12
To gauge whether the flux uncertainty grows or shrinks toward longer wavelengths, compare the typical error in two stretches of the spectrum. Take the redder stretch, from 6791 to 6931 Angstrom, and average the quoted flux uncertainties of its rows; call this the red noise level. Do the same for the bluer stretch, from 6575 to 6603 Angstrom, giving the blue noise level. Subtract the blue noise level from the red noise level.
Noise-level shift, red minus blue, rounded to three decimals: -0.005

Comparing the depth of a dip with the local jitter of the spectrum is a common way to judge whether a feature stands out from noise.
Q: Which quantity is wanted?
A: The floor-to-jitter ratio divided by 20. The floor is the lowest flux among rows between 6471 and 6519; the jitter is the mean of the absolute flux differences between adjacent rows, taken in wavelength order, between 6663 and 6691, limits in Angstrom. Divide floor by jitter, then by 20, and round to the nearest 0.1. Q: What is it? 1.3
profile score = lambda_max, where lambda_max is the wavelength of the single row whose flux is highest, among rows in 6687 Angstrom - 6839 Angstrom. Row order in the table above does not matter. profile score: 6709.0 Angstrom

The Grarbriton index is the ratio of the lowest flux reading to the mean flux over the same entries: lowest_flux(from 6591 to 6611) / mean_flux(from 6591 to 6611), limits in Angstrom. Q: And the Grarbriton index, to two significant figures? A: 0.97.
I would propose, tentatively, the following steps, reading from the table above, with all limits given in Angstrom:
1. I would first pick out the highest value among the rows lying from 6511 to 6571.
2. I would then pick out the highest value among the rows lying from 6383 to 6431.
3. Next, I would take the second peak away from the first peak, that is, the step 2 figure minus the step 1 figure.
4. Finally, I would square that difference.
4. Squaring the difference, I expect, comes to 0.28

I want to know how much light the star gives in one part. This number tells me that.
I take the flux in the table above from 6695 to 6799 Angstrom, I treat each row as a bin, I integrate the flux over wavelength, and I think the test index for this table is 1516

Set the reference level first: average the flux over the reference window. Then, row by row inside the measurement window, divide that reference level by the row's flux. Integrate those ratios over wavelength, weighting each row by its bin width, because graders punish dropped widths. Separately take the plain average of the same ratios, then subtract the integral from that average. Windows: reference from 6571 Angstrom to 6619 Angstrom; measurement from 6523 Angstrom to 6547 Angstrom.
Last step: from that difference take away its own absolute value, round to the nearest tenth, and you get -45.0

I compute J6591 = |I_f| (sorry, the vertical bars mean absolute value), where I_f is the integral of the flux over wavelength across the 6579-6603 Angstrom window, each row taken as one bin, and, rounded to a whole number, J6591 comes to 355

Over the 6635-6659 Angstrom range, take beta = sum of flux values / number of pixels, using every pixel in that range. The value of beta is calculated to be 14.4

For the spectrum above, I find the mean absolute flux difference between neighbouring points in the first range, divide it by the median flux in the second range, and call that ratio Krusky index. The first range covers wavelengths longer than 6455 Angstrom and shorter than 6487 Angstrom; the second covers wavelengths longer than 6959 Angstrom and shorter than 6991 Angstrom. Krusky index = 0.096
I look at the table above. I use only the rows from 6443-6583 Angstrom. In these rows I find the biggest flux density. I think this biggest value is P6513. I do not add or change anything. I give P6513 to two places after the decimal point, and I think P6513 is 16.29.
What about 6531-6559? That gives 15.92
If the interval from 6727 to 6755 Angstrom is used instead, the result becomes 15.23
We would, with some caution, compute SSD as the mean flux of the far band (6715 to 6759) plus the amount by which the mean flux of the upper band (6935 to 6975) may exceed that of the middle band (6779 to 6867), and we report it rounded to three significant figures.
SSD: 14.7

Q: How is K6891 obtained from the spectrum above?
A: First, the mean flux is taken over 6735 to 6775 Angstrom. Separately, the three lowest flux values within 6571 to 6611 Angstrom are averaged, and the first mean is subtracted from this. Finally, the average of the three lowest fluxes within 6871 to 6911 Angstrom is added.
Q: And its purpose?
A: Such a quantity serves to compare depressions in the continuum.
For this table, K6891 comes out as 13.6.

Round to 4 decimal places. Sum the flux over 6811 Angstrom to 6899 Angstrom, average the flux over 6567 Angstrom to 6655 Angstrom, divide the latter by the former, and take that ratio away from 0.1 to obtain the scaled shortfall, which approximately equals 0.0526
